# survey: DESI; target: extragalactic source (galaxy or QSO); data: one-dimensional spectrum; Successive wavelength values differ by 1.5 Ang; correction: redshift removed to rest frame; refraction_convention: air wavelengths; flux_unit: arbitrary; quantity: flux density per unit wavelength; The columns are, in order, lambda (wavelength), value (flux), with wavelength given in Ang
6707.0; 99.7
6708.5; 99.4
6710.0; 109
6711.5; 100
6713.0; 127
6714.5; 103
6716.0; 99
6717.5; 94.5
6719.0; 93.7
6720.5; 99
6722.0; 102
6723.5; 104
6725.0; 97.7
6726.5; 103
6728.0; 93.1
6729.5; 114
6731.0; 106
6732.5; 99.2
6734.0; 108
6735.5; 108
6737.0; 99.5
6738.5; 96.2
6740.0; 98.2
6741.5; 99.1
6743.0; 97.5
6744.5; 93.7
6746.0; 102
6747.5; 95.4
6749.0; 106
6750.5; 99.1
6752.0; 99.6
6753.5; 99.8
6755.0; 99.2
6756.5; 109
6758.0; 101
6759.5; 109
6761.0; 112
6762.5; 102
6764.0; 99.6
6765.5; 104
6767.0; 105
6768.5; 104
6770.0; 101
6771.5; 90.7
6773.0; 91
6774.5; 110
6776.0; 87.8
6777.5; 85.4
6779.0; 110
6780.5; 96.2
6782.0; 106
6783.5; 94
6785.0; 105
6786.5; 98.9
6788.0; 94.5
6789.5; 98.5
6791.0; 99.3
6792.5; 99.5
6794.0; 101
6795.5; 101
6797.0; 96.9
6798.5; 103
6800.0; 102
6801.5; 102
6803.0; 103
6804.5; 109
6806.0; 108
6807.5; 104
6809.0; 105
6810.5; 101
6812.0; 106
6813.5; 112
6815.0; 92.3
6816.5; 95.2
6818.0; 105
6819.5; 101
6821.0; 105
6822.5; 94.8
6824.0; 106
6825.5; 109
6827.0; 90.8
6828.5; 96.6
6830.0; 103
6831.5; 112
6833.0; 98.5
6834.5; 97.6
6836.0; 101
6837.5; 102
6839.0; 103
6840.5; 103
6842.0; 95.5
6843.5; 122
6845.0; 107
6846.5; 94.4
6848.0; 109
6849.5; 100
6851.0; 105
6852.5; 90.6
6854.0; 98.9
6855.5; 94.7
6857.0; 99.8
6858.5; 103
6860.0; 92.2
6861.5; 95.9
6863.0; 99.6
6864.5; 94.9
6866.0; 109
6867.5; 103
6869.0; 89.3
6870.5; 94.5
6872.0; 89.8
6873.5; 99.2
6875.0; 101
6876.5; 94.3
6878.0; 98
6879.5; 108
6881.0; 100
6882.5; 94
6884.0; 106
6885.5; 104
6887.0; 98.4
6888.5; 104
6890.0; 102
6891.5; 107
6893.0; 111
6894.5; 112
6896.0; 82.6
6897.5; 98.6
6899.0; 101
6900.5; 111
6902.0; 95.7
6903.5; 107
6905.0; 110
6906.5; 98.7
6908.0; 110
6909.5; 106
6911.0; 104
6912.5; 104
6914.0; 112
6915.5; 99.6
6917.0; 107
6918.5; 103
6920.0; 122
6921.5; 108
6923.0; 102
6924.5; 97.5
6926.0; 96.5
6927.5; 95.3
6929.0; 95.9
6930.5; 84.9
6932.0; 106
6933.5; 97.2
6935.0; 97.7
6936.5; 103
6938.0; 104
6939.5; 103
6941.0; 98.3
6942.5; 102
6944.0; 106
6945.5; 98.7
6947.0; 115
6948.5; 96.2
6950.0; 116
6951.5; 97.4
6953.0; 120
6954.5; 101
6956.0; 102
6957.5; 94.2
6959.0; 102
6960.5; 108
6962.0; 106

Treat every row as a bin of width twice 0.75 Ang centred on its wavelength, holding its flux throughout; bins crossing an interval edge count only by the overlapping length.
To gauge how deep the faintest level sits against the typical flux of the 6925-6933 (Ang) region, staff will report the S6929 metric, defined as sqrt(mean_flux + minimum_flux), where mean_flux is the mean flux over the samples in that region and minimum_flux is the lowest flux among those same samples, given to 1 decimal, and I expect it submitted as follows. 13.4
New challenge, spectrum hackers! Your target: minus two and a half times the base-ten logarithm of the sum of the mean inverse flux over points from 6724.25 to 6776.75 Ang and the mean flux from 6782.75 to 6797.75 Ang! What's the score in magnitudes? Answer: -4.99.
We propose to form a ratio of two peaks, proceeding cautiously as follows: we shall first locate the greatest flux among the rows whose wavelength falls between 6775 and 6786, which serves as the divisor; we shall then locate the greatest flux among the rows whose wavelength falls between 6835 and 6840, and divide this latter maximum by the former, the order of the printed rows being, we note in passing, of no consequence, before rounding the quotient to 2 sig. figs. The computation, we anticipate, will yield 0.94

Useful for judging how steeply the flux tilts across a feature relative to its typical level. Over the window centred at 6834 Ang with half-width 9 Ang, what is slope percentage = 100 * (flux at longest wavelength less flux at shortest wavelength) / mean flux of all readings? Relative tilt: -13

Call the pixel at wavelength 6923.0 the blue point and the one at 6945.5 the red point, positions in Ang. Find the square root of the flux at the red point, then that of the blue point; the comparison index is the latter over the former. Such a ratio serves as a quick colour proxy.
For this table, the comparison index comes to 1.02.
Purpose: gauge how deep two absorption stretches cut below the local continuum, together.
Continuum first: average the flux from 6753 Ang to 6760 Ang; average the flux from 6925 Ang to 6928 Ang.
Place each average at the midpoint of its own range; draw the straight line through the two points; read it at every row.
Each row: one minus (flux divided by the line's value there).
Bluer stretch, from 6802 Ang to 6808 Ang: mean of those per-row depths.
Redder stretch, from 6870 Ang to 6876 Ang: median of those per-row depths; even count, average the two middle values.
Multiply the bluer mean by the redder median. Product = -0.0007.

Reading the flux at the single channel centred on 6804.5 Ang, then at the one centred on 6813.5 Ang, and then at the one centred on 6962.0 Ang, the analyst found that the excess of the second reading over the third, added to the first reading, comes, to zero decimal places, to 115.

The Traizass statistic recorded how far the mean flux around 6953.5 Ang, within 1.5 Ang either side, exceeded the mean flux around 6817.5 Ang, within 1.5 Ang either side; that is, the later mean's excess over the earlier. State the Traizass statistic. 10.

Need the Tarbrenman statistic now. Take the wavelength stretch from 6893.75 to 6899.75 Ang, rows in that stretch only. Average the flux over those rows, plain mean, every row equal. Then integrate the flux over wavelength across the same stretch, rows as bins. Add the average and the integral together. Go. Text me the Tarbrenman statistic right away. 690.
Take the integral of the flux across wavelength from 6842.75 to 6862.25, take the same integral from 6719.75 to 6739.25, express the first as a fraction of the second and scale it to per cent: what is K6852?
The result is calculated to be 99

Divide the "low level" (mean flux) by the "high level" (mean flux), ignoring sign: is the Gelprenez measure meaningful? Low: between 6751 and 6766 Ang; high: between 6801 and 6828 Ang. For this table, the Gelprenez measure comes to 1.01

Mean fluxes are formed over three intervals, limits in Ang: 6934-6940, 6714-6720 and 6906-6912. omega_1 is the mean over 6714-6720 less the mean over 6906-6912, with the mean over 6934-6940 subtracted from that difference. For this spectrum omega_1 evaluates -109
